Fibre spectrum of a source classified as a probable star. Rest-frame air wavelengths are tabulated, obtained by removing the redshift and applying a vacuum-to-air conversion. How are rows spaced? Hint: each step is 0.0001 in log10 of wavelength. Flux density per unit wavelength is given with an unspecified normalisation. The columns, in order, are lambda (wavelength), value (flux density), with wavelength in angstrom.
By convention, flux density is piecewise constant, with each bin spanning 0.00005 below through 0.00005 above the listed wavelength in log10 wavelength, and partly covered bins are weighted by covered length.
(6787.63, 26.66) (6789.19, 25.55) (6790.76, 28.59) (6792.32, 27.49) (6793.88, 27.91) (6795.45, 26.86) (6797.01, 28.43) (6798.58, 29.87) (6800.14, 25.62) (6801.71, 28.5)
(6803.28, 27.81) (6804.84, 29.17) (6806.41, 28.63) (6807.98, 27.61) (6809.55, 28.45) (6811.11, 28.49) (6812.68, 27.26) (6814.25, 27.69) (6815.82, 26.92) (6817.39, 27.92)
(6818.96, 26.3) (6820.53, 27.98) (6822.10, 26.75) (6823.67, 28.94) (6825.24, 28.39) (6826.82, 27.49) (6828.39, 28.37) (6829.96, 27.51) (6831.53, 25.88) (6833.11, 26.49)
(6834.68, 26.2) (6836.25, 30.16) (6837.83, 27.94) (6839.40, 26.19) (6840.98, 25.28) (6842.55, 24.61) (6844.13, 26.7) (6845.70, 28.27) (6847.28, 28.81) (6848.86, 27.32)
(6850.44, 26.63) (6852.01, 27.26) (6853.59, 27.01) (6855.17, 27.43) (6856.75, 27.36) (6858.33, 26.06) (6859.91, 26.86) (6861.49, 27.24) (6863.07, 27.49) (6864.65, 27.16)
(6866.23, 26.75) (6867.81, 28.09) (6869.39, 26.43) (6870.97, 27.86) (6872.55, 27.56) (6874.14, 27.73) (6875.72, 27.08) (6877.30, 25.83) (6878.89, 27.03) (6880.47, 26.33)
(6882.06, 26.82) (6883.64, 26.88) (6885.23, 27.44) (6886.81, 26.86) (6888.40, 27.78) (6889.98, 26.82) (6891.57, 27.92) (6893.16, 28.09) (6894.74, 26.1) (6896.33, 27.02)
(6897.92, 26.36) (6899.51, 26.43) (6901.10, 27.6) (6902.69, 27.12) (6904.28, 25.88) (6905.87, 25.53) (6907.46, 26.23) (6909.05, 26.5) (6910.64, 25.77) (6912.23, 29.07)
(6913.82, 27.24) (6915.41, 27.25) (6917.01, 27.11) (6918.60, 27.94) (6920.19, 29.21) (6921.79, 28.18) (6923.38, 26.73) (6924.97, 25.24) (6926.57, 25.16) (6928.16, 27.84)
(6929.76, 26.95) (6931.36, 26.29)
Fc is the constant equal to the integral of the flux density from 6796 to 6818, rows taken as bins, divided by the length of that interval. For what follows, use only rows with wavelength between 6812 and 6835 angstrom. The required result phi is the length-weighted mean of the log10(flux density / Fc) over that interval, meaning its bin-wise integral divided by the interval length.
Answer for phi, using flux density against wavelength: -0.0105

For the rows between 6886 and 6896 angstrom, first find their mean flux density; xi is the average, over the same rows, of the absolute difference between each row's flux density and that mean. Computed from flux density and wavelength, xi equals 0.7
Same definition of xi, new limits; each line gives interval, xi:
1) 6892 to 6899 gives 0.7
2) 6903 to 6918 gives 0.8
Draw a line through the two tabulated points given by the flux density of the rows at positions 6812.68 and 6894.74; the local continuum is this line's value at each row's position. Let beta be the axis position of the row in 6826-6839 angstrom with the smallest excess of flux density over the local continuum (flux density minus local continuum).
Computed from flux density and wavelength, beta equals 6831.53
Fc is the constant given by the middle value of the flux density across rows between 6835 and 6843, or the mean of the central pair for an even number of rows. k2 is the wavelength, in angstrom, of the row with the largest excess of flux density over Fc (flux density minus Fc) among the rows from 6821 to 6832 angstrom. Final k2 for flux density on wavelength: 6823.67 angstrom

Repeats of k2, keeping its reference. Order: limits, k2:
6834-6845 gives 6836.25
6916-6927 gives 6920.19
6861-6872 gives 6867.81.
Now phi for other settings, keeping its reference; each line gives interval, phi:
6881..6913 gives -0.0178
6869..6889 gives -0.0153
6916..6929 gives -0.0137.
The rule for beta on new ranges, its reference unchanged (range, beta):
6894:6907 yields 6905.87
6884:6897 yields 6894.74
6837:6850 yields 6842.55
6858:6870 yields 6858.33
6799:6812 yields 6800.14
